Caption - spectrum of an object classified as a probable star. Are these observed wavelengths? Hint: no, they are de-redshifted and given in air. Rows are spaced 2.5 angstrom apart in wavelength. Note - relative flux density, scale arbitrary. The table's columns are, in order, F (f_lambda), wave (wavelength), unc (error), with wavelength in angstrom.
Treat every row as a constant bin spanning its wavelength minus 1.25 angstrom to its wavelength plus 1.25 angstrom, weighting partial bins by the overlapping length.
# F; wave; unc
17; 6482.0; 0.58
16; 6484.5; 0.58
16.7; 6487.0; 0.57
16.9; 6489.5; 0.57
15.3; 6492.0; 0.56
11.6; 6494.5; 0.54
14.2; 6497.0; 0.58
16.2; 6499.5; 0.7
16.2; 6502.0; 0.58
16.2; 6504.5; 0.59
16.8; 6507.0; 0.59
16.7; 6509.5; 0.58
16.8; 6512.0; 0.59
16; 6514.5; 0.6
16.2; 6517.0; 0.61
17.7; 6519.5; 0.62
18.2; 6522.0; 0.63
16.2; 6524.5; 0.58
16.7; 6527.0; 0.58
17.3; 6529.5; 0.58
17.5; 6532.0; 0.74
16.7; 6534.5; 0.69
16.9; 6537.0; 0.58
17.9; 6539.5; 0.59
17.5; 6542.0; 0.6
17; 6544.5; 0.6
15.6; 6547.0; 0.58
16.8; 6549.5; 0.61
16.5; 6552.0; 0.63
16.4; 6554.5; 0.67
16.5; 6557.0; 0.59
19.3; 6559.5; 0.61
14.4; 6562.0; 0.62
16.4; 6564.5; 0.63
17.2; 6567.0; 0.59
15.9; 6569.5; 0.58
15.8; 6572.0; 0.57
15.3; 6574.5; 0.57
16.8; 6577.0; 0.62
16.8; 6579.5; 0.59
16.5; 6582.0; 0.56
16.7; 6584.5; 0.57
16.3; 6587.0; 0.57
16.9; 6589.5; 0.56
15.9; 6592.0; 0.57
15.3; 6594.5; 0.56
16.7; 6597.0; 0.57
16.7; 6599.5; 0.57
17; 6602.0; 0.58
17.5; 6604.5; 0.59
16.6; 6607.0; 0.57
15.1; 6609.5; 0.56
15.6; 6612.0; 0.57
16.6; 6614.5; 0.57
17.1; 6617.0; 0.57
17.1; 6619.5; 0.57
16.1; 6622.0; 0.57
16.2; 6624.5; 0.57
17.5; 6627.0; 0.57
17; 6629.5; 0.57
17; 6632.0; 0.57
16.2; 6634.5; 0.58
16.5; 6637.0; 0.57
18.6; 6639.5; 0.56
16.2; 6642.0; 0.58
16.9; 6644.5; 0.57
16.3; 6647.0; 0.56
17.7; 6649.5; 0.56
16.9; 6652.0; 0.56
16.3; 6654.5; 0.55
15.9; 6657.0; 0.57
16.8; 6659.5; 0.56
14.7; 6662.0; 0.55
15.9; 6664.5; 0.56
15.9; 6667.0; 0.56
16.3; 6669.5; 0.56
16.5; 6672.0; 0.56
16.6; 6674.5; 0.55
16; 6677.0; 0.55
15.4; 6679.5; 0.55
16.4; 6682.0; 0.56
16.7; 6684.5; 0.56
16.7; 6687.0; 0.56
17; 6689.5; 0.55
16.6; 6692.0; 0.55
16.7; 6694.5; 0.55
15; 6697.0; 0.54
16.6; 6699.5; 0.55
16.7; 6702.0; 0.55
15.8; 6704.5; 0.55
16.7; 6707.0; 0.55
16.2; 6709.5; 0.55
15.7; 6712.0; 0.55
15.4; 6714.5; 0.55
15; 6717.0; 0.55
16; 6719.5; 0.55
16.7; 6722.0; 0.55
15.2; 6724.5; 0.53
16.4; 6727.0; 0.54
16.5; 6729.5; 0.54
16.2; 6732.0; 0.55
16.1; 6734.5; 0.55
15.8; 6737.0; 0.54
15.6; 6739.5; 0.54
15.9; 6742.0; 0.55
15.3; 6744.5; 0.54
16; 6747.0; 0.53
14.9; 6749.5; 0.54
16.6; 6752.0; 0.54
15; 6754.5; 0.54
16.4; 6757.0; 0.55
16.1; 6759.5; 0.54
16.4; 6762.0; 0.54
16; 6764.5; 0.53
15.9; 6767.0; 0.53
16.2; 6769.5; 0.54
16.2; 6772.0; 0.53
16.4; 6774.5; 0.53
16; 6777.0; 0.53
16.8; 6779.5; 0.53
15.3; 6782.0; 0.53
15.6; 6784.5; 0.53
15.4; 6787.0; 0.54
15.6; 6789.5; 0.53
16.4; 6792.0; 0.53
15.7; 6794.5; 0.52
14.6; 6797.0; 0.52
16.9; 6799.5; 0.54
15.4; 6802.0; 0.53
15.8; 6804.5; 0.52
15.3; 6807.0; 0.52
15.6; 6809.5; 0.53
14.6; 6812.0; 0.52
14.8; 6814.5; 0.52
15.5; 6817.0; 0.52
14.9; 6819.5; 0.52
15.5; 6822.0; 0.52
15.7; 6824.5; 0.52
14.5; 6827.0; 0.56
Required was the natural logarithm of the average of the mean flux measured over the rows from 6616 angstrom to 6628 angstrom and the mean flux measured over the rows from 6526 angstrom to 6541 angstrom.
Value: 2.832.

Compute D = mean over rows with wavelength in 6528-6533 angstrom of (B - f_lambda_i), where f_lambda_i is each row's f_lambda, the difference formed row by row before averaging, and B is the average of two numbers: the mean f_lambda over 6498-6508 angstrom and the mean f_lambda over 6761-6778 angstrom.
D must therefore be -1.1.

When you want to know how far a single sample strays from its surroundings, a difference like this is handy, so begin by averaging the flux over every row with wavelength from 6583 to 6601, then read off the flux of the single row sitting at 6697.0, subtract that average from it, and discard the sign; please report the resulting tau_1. 1.4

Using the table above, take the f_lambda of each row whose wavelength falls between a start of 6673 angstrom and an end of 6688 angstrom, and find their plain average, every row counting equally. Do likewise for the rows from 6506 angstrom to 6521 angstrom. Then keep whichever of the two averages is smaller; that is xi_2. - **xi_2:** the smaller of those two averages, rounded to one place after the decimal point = 16.3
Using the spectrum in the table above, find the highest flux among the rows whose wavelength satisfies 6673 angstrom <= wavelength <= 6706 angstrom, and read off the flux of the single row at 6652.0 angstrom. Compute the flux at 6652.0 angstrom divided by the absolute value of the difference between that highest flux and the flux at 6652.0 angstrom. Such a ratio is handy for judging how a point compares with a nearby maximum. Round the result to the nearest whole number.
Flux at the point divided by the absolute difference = 169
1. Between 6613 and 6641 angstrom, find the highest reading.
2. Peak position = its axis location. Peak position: 6639.5 angstrom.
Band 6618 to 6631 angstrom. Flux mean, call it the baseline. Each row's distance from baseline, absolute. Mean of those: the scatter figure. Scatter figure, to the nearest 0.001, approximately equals 0.504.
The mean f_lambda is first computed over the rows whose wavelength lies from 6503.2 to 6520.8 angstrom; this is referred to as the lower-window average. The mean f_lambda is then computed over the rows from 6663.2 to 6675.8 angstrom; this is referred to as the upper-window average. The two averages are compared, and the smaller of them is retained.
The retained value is 16.2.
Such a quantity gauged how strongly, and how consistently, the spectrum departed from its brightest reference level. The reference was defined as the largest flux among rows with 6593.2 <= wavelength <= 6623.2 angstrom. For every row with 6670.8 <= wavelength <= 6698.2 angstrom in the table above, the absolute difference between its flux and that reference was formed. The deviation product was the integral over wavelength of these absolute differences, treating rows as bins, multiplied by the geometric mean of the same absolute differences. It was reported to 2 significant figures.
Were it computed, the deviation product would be 34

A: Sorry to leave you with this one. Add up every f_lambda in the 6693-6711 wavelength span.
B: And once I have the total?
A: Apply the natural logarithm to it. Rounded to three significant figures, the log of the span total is 4.73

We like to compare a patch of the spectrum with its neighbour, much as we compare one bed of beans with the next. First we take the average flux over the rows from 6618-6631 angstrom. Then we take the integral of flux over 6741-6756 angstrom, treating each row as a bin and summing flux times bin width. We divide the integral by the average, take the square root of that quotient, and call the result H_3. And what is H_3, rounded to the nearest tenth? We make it 3.7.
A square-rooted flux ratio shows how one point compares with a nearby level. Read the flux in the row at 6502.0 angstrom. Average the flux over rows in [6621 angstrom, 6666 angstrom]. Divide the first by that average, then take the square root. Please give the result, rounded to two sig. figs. 0.99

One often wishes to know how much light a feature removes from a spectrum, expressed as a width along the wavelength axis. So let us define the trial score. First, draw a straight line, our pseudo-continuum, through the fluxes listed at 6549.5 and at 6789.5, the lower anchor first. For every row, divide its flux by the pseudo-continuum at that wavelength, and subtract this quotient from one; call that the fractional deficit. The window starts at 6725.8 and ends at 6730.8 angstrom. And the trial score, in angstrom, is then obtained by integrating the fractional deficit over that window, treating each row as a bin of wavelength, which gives -0.17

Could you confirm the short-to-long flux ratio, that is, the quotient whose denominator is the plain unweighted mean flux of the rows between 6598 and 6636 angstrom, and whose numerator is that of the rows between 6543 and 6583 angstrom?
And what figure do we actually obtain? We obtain 0.99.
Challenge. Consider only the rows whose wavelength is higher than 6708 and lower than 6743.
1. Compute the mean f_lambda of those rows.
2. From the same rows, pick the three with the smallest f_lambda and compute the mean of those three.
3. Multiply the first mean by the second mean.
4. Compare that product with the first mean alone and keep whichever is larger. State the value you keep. 242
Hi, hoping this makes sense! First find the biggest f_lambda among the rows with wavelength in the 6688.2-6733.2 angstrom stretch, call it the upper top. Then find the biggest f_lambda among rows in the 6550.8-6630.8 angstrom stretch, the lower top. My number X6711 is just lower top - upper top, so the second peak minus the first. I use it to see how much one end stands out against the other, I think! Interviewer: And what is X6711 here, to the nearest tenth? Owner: 2.3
